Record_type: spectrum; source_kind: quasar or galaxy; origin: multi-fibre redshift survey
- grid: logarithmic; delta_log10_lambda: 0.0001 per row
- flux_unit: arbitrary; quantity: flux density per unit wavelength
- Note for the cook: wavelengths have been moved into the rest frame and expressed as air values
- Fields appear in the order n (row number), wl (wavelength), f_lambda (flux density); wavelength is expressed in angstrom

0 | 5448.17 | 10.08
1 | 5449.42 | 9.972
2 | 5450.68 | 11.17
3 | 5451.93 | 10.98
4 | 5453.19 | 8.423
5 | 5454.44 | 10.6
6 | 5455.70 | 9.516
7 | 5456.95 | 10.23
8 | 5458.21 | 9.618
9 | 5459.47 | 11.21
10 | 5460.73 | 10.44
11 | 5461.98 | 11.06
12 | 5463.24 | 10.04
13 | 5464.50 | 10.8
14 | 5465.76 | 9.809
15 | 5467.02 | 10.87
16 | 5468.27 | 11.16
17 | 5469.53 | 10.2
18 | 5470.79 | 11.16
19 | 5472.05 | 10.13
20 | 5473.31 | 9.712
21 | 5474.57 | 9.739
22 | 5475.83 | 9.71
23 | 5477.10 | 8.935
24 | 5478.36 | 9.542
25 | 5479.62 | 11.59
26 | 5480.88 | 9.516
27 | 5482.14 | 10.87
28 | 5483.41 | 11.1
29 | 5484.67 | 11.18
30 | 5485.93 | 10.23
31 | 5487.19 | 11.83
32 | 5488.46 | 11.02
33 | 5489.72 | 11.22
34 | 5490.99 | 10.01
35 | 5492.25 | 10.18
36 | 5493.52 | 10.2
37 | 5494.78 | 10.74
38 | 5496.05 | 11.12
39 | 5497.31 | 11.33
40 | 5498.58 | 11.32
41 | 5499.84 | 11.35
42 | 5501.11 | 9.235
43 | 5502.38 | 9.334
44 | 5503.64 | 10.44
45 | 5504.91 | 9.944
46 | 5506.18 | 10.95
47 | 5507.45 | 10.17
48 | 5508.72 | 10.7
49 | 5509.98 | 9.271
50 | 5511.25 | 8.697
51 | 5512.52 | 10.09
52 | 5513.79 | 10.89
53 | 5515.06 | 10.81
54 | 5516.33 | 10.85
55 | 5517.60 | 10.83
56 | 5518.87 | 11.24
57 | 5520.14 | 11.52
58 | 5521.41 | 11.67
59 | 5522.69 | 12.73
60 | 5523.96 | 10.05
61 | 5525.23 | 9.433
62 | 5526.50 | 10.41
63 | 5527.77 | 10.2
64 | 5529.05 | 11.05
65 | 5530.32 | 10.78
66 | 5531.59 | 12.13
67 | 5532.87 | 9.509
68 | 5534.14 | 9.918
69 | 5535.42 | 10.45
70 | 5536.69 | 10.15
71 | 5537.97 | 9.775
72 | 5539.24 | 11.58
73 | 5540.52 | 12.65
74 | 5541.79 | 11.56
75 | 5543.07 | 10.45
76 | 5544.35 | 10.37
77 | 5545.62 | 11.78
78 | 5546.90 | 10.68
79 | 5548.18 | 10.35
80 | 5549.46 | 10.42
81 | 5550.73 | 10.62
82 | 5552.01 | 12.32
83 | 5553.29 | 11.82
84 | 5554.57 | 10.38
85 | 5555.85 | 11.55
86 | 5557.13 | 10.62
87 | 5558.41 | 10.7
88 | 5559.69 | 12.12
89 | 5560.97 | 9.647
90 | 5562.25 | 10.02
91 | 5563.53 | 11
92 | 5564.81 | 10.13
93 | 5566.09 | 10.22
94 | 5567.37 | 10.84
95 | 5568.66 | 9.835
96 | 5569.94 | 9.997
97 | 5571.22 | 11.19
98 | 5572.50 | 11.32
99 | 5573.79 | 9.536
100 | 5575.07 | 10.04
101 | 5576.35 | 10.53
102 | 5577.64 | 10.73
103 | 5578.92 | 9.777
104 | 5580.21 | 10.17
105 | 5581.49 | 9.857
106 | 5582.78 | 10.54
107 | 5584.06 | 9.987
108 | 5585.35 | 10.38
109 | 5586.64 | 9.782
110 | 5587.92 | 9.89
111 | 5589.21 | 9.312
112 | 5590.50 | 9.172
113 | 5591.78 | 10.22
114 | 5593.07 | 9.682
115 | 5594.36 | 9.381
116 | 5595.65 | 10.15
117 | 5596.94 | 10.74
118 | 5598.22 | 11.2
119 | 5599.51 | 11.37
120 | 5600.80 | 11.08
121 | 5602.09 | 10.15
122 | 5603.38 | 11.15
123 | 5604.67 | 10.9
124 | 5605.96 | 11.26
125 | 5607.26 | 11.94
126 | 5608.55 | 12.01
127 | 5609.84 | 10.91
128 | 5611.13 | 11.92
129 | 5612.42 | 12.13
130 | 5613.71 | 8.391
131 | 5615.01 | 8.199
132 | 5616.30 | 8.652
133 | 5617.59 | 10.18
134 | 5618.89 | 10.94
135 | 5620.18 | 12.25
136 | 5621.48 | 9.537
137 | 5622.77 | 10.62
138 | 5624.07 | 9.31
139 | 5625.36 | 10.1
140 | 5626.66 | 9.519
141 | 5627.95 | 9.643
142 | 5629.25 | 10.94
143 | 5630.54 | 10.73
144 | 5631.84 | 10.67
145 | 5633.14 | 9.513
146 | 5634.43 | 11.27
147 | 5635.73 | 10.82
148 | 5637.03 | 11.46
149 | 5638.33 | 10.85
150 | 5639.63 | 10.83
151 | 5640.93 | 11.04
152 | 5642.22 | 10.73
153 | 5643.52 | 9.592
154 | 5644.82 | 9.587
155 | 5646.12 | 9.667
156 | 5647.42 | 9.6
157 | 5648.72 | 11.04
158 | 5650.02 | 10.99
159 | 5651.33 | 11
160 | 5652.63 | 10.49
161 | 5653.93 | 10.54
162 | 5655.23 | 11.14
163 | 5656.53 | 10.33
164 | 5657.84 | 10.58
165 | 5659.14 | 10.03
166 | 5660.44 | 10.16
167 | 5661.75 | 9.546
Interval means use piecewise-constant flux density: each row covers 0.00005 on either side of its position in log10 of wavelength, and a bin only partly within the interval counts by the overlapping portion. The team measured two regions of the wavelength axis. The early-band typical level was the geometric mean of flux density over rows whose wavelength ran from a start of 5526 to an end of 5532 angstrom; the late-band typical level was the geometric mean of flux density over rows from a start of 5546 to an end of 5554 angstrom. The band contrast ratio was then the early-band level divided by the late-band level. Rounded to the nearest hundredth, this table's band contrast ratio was 0.99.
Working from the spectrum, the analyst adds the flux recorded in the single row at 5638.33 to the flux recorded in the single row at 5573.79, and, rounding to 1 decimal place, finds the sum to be 20.4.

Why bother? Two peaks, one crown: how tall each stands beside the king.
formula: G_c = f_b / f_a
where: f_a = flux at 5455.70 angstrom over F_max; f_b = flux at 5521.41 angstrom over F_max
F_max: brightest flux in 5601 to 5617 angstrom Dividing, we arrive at 1.23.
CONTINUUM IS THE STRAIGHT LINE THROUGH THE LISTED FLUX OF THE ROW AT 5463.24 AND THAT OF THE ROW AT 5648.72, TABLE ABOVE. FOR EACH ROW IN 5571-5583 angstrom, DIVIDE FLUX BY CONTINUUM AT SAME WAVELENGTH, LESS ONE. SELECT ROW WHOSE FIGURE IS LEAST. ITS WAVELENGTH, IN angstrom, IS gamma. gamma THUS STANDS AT 5573.79 angstrom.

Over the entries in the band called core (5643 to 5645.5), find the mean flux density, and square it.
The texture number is 92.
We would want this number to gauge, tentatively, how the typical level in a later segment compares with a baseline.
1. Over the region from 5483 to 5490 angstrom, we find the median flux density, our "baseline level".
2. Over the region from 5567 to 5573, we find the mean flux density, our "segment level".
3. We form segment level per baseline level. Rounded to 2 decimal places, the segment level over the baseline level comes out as 0.95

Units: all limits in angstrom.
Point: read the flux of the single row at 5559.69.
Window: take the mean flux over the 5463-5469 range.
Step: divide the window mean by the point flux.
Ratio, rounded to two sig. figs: 0.87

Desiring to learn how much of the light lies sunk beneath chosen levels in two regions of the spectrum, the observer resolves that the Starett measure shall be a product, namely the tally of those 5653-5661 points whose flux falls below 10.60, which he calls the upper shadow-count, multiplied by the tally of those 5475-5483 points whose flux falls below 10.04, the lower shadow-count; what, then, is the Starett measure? 20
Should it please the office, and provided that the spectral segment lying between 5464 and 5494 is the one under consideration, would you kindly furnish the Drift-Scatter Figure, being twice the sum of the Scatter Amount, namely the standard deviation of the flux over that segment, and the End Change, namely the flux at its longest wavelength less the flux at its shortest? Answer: 0.3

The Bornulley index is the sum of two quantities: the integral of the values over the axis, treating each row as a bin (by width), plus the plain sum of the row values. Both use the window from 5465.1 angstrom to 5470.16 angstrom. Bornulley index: 95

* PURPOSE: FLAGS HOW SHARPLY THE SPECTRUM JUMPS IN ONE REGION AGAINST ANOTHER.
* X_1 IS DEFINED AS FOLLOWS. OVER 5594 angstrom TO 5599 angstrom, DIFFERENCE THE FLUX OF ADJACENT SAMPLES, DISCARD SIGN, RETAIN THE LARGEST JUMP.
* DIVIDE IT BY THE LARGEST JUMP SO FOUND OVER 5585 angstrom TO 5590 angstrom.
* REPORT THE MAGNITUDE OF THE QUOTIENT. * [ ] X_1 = 1.29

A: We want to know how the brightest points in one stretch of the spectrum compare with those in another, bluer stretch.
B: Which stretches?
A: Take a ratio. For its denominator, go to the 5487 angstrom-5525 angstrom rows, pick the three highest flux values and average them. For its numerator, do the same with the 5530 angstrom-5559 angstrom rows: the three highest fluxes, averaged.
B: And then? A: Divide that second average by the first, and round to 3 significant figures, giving 1.02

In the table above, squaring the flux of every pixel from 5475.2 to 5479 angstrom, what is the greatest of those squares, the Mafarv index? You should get 94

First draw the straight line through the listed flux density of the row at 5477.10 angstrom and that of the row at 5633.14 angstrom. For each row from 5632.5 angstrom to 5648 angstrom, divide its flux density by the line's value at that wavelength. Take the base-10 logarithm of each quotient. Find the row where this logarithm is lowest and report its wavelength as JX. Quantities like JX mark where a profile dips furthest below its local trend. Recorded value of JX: 5633.14 angstrom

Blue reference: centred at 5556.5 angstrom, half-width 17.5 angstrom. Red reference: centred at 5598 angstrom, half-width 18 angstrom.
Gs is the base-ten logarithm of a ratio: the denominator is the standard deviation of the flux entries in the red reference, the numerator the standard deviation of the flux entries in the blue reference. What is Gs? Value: -0.10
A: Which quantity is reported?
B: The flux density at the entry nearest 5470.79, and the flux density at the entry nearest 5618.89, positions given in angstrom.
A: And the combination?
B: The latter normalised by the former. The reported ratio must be 0.98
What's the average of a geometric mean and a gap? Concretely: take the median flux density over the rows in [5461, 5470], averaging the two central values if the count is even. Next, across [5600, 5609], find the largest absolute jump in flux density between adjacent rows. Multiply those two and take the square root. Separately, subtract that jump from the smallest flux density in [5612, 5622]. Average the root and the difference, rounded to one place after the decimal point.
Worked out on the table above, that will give 5.2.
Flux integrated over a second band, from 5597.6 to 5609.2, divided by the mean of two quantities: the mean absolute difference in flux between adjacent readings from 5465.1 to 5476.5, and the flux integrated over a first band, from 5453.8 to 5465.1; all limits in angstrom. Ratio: 2.21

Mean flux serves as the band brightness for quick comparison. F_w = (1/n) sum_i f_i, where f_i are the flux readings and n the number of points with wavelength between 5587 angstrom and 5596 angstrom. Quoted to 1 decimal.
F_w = 9.7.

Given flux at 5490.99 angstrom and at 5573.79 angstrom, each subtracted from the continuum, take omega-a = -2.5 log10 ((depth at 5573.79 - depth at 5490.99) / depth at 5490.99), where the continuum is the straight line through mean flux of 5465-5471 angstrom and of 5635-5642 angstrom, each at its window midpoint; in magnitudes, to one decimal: 0.0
